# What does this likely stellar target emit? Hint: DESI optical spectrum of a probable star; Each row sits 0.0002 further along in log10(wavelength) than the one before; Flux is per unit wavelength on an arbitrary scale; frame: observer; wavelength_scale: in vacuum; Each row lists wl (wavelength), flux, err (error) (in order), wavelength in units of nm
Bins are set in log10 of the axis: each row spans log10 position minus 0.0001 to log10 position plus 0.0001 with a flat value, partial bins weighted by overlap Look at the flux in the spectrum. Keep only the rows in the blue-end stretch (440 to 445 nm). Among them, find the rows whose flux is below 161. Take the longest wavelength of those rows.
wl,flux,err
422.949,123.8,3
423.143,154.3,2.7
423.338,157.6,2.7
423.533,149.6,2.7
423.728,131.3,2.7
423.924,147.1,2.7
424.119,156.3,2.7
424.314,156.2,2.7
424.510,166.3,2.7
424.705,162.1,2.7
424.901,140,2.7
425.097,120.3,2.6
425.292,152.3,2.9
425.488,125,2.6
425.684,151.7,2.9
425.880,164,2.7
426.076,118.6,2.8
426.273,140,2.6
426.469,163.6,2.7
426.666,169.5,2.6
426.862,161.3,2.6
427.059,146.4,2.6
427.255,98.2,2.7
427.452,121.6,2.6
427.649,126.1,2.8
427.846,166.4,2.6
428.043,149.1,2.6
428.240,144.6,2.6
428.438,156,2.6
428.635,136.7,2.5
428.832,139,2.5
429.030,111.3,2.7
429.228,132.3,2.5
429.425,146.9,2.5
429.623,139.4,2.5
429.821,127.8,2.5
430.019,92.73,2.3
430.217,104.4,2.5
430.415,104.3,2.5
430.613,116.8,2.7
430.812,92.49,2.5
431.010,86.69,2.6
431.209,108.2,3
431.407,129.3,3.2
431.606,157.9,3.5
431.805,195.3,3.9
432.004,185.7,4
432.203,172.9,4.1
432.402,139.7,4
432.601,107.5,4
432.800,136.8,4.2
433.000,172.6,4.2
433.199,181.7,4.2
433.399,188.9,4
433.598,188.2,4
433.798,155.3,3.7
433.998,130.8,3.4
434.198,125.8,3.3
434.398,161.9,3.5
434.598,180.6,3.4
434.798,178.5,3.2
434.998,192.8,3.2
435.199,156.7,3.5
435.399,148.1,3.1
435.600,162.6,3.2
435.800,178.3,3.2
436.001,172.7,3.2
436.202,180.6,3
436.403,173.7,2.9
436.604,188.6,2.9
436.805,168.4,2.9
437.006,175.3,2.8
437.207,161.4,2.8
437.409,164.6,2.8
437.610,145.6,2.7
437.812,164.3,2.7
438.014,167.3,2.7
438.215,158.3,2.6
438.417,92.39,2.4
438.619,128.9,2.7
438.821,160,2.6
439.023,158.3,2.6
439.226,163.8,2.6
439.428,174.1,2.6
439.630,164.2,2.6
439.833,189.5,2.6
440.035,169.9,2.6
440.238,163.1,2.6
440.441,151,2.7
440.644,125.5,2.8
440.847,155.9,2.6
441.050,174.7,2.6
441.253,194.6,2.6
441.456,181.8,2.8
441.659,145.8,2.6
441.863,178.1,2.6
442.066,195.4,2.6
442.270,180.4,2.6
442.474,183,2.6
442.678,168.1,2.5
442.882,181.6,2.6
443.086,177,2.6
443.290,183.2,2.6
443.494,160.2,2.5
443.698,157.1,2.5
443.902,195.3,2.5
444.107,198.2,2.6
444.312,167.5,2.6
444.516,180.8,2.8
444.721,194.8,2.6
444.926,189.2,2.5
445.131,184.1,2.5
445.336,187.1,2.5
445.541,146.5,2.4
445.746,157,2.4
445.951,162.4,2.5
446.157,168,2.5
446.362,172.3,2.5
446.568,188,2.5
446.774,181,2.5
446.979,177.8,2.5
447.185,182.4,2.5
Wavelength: 443.698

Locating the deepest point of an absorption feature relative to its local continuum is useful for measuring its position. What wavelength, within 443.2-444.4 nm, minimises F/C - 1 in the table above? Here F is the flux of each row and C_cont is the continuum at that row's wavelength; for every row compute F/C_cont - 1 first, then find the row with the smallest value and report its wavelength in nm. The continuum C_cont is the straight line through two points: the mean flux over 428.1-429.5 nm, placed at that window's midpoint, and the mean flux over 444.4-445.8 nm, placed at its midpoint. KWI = 443.698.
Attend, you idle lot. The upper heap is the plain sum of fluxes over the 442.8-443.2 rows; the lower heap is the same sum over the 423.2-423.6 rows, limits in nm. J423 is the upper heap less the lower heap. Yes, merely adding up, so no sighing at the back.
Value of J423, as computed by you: 51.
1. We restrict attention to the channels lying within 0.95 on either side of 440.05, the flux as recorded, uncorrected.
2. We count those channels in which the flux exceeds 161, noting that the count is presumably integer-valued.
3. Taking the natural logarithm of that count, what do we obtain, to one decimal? 1.8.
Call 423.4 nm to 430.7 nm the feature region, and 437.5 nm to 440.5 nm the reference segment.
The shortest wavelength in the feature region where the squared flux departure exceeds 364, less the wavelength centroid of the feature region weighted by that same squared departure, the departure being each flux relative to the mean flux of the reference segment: -4.72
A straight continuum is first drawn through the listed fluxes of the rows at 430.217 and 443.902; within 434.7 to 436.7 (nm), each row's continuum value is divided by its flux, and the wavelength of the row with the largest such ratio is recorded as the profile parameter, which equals 435.399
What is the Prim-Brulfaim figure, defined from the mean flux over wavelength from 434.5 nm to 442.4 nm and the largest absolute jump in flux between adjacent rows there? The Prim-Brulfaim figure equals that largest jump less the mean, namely -100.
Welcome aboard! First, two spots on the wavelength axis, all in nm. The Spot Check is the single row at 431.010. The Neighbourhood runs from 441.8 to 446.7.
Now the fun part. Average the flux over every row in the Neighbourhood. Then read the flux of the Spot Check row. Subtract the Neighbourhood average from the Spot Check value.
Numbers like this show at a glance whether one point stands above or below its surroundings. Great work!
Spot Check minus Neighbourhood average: -91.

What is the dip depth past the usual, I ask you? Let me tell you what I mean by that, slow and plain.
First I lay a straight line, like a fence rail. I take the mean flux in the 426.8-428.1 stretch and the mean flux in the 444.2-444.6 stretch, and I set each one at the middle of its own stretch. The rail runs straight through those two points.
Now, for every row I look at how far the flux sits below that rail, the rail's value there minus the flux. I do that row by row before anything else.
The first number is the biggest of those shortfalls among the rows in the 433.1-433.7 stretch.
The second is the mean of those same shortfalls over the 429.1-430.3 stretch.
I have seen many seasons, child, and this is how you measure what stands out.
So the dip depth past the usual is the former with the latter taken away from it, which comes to -50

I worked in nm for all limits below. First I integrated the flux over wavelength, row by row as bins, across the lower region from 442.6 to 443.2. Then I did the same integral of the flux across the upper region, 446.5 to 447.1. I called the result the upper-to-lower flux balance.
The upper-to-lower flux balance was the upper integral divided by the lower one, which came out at 1.0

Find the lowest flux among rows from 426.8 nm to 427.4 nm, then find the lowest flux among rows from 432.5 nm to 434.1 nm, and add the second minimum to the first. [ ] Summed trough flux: 206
